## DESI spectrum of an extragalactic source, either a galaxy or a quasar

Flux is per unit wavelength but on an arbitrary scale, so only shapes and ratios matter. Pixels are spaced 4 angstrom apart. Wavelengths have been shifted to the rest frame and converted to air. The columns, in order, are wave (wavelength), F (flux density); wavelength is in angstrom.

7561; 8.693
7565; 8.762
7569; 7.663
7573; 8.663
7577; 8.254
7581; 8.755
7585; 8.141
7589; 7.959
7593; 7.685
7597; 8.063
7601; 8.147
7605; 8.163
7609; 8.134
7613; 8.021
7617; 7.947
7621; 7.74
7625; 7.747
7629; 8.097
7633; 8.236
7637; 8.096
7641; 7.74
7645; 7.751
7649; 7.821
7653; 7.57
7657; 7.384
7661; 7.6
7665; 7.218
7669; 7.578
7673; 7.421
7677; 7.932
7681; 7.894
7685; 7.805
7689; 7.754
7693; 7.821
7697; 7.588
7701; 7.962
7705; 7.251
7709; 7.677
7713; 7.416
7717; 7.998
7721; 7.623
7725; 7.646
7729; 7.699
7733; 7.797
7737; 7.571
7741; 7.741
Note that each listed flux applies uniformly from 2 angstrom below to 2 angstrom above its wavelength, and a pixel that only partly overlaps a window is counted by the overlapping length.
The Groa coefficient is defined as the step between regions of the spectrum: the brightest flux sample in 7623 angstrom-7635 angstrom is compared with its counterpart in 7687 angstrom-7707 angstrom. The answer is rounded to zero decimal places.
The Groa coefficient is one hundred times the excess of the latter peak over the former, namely -27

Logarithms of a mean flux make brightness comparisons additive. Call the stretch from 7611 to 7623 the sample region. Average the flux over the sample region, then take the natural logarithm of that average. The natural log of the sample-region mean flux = 2.07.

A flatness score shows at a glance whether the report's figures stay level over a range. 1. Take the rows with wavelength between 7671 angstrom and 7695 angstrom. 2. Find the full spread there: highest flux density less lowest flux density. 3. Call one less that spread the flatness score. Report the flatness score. 0.49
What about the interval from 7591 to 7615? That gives 0.52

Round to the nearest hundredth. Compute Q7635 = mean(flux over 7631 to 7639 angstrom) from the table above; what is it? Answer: 8.17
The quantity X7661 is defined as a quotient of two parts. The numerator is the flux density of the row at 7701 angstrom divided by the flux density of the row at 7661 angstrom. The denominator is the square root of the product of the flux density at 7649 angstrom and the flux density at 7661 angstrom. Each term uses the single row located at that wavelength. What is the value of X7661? 0.136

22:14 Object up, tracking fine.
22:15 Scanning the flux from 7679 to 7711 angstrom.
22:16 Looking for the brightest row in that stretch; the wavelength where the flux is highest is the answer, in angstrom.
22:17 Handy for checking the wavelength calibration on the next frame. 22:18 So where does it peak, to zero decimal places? 7701 angstrom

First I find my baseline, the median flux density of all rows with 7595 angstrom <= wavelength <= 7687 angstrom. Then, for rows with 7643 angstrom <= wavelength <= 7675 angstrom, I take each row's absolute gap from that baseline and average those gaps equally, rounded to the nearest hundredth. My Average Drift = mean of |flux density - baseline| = 0.28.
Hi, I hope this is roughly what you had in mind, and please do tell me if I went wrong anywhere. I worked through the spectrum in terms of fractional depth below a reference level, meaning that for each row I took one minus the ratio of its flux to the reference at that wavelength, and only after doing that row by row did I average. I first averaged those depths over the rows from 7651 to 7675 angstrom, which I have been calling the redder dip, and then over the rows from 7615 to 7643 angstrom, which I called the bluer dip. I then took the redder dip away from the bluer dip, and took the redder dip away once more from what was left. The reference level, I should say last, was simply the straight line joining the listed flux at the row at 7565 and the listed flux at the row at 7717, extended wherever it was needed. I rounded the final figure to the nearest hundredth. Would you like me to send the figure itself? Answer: -0.14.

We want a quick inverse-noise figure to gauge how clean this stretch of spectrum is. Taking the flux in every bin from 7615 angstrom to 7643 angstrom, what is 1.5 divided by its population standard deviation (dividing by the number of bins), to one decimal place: 7.9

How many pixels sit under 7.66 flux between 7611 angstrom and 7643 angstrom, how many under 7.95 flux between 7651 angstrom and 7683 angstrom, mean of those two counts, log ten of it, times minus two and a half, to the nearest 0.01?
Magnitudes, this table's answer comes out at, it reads -1.51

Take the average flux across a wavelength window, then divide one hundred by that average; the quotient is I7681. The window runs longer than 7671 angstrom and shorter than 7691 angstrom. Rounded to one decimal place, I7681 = 12.9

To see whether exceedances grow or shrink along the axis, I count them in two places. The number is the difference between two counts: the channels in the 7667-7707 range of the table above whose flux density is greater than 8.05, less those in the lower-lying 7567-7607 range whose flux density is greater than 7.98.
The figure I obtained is -7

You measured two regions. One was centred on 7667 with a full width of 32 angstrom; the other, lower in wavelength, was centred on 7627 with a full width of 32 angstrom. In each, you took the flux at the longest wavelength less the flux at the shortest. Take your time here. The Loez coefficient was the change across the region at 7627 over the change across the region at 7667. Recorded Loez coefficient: -0.9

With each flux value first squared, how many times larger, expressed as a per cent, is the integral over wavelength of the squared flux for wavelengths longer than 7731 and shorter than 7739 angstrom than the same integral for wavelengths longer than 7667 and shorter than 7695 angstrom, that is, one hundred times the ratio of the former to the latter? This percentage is 28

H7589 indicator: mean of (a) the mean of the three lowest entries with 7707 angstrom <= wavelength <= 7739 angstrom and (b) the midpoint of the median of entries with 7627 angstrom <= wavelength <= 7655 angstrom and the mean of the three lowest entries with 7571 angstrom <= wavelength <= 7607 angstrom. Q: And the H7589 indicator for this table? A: 7.70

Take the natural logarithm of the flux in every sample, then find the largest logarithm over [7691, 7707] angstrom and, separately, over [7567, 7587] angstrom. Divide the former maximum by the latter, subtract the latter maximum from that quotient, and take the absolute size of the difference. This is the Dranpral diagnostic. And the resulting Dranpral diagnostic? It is 1.21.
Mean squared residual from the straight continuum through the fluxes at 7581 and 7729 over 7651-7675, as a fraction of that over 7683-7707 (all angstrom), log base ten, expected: 0.70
